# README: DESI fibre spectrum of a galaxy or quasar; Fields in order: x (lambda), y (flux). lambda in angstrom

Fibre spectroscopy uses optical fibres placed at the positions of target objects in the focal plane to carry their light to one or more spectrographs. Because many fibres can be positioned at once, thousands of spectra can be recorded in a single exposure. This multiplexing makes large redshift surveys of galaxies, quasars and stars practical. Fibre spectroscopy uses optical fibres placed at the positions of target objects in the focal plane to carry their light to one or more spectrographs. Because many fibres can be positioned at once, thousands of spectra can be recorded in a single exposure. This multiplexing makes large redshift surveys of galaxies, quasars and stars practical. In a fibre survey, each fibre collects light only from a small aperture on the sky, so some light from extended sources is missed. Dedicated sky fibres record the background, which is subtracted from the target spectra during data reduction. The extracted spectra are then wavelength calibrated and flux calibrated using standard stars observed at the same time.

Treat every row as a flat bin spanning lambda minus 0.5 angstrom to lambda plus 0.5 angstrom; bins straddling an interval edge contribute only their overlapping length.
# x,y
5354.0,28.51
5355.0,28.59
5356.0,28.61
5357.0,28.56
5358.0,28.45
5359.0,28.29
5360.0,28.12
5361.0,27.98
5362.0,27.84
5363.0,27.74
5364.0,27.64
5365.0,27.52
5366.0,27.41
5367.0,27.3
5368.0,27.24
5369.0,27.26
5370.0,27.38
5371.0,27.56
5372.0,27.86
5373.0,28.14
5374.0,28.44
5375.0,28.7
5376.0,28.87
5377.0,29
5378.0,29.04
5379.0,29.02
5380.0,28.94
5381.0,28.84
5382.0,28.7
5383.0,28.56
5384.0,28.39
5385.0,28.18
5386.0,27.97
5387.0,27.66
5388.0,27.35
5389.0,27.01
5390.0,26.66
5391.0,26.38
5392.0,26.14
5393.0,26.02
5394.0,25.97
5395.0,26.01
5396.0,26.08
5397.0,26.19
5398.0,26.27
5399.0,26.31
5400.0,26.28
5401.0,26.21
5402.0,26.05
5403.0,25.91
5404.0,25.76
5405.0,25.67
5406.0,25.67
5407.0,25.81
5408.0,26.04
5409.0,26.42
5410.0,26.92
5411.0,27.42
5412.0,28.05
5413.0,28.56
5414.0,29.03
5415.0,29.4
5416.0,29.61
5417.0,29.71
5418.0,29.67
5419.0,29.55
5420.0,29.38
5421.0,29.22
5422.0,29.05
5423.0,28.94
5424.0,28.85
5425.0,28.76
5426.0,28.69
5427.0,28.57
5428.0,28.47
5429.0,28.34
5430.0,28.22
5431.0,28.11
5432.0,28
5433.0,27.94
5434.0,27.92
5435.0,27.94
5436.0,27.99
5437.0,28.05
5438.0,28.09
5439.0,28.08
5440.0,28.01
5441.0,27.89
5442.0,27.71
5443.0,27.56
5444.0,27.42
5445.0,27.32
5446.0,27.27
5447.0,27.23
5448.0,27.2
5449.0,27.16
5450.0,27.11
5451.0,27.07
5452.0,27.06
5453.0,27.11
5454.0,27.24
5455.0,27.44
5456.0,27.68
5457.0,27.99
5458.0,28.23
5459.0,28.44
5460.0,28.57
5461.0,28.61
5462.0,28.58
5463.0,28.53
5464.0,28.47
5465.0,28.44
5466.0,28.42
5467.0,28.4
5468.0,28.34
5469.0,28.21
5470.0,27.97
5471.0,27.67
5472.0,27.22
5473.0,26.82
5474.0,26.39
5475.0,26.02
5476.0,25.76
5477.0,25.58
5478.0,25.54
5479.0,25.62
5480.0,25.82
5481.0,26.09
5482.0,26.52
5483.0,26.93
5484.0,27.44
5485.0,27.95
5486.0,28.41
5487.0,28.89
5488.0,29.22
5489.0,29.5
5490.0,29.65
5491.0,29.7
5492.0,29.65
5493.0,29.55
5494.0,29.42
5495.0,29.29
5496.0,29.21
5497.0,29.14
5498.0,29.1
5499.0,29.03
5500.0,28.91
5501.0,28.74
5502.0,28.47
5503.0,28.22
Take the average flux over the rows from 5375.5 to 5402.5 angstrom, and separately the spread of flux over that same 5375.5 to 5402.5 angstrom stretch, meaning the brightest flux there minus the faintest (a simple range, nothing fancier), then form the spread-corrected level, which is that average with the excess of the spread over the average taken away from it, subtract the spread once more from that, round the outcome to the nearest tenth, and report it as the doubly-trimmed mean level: 48.5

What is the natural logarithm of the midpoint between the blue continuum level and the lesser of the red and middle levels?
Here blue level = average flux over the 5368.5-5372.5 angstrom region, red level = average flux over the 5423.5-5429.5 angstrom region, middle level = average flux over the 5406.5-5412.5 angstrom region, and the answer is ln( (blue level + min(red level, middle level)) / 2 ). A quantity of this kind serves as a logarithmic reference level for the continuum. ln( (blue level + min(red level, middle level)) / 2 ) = 3.30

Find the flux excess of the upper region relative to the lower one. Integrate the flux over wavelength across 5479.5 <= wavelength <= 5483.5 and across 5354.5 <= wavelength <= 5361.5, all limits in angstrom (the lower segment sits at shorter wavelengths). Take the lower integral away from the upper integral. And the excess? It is -93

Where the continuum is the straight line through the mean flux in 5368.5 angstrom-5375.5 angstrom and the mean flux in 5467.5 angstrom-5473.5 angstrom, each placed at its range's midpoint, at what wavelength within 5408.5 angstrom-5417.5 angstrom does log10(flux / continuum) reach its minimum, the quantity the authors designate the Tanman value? 5409.0 angstrom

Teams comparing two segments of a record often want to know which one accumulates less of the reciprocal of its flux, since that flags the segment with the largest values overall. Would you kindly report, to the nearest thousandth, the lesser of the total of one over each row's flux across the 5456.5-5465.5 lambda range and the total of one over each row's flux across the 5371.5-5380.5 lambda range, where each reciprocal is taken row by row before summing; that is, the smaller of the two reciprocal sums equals 0.314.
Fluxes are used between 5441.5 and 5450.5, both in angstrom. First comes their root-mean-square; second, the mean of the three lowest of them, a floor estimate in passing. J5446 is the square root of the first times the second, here 27.2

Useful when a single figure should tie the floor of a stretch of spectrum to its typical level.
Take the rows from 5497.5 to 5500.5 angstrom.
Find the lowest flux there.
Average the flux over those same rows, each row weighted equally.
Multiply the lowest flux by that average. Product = 839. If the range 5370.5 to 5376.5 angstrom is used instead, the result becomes 779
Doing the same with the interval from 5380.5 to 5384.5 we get 813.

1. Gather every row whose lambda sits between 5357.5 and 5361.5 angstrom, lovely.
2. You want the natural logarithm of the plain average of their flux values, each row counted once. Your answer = 3.34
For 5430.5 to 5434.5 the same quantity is 3.33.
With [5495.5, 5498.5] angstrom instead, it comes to 3.37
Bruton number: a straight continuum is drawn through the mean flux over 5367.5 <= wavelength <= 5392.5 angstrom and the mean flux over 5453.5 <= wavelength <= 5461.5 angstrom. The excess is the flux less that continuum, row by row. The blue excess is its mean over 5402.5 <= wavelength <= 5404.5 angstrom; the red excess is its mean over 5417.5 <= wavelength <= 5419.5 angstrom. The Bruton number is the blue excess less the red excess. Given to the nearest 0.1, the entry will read -3.8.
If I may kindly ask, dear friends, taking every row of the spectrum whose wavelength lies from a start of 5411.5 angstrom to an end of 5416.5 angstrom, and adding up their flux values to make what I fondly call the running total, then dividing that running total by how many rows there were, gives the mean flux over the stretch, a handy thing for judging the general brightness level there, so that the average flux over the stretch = 28.9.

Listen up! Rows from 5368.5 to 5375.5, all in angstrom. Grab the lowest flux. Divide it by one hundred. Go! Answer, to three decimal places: 0.273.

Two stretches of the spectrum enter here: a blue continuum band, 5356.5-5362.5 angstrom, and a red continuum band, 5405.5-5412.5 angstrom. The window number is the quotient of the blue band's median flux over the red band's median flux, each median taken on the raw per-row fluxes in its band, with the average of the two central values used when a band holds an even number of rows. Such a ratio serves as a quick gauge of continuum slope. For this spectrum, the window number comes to 1.068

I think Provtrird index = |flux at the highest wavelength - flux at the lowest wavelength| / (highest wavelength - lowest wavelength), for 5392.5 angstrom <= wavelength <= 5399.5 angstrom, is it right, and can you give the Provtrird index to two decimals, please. 0.05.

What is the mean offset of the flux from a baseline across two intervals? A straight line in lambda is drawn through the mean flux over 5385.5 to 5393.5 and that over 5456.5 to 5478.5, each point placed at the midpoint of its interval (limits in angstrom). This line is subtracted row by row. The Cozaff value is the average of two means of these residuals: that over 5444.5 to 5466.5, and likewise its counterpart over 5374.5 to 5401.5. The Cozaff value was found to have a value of 0.4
